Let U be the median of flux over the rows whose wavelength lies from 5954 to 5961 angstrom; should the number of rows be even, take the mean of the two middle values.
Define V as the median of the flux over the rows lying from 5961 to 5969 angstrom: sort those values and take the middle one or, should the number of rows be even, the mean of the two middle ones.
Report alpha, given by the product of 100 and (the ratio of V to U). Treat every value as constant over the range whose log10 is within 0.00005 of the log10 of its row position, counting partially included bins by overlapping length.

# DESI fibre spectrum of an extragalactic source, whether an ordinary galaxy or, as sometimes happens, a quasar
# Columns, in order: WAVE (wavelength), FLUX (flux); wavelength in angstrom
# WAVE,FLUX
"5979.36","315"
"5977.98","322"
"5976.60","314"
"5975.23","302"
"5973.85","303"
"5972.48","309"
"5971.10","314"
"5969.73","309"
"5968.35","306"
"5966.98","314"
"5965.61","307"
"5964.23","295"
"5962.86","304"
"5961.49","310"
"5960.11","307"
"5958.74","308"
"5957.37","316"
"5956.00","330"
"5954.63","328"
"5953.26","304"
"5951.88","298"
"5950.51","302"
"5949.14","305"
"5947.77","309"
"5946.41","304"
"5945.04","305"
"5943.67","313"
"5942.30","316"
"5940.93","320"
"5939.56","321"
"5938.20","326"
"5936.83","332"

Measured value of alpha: 97.0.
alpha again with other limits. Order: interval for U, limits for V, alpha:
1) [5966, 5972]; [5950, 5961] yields 98.7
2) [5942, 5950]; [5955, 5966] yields 100.2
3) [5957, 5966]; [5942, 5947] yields 100.7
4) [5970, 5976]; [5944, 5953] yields 99.5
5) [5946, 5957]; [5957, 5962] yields 101.5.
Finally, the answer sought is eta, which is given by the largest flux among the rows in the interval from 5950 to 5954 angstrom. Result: 304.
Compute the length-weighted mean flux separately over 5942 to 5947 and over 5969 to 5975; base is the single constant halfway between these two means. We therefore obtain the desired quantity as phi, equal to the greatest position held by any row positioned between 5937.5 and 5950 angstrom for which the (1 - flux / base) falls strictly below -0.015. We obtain 5942.30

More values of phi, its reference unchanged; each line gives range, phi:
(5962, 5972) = 5971.10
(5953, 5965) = 5957.37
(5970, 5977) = 5976.60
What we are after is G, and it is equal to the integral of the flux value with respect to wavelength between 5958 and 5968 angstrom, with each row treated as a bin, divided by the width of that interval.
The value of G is 307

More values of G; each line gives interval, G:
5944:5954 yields 304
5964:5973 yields 308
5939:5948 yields 313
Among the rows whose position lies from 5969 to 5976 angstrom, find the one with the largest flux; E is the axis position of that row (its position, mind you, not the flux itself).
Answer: 5971.10 angstrom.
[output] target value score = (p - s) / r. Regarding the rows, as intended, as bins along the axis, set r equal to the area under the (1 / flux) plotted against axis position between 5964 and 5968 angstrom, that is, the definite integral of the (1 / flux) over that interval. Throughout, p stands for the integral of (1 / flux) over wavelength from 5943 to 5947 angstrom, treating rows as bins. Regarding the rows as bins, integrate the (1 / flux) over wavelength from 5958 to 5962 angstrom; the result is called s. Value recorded 0.004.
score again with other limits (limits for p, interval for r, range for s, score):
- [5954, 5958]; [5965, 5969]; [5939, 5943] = -0.015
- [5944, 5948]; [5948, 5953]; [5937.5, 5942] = -0.055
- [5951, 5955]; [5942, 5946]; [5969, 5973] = 0.009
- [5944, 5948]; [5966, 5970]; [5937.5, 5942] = -0.070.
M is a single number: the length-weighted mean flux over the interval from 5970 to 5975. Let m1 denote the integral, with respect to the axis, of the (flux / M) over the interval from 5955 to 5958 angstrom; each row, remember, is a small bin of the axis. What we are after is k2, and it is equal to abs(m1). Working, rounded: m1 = 3.15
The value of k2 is 3.15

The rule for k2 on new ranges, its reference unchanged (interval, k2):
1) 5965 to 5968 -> 3.03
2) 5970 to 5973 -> 3.03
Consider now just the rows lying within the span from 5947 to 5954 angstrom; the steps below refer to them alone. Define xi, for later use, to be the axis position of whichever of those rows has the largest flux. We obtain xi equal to 5947.77 angstrom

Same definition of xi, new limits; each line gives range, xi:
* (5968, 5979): 5977.98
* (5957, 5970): 5957.37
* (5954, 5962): 5956.00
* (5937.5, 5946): 5938.20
